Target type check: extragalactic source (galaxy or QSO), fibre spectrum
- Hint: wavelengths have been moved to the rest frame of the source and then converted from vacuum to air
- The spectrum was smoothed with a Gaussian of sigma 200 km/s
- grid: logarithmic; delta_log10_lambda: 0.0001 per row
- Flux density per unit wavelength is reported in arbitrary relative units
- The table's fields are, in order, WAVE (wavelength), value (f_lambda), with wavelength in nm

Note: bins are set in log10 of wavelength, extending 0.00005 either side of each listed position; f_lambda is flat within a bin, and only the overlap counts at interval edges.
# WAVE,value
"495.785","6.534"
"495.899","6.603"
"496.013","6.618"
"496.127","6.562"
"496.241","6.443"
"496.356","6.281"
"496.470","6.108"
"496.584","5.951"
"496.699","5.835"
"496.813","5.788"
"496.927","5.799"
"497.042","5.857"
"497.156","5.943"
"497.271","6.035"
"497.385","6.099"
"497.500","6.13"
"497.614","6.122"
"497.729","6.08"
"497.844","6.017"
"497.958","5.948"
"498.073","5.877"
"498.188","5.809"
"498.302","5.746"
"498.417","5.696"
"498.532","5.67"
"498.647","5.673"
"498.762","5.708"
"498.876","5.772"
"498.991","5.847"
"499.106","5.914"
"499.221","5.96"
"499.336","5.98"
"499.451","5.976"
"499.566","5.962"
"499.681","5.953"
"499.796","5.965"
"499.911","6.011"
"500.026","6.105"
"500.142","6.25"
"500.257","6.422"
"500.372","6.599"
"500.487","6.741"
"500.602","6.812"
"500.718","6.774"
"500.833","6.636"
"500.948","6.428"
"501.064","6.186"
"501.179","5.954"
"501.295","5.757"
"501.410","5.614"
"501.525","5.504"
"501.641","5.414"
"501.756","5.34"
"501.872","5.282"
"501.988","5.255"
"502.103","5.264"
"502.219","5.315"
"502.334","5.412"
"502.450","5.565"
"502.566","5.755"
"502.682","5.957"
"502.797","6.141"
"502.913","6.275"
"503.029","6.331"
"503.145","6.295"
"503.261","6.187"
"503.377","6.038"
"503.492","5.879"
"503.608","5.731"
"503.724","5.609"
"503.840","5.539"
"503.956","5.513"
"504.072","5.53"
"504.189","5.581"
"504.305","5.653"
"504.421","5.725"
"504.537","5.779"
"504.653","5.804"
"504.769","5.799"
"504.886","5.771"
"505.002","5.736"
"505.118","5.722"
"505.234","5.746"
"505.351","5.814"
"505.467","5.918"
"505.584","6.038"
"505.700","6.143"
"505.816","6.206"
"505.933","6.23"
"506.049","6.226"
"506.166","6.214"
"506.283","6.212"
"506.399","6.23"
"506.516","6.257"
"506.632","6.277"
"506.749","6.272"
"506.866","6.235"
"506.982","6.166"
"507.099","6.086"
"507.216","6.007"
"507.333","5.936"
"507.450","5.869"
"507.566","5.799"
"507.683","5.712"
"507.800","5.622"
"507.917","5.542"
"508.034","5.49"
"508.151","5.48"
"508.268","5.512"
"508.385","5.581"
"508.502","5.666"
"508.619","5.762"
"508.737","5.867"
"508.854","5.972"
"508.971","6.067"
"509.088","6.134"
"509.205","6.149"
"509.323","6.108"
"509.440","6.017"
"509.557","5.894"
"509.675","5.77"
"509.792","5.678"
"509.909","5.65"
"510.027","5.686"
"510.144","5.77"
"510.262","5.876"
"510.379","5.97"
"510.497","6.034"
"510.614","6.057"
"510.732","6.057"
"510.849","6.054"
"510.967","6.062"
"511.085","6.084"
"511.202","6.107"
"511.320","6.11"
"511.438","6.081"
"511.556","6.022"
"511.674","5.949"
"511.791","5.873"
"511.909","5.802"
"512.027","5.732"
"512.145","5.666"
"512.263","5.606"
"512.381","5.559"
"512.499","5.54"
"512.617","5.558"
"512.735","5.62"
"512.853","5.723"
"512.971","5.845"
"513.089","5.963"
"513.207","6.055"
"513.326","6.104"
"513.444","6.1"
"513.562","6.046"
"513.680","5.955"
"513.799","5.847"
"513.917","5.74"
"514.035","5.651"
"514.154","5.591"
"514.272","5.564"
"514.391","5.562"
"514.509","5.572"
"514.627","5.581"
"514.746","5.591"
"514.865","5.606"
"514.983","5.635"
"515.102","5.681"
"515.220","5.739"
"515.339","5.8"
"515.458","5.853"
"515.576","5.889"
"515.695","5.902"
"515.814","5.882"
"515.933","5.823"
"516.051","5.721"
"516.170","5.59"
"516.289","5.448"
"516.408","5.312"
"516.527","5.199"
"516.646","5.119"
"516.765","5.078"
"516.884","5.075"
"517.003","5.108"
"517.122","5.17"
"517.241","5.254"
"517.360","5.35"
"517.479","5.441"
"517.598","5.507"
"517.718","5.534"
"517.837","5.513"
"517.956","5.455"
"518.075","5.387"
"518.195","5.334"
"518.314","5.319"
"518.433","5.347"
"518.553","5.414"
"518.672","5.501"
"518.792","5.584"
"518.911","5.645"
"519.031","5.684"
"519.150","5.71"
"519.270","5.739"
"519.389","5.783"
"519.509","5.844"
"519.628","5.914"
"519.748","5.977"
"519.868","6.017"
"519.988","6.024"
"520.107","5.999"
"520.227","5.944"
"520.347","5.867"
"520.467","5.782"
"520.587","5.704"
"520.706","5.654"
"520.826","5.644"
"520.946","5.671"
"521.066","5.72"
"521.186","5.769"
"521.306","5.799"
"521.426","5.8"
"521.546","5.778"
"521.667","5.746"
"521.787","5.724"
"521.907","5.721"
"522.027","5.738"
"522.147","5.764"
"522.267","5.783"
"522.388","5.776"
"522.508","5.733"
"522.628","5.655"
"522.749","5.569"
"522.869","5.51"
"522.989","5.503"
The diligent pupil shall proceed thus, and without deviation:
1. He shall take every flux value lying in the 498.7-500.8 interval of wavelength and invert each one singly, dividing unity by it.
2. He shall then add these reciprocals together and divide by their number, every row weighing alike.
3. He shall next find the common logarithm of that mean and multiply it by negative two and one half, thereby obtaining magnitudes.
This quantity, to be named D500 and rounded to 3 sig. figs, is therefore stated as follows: 1.97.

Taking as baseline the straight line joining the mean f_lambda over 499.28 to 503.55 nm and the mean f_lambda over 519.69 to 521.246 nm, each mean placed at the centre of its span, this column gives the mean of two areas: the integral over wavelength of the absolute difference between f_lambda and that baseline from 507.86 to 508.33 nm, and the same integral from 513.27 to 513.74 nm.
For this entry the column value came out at 0.138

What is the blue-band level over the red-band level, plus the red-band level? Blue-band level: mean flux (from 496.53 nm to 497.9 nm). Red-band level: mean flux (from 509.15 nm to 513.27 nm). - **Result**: 6.89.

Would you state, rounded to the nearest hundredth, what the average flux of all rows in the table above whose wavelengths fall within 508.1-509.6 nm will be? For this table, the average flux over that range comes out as 5.86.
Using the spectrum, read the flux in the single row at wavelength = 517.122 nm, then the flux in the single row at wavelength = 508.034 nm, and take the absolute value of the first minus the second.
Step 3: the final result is 0.32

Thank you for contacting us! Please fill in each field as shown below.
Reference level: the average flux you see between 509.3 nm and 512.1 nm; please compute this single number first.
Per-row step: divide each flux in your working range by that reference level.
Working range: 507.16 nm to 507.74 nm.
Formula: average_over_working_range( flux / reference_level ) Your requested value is 0.99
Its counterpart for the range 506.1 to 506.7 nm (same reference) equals 1.05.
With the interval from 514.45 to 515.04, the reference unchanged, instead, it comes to 0.94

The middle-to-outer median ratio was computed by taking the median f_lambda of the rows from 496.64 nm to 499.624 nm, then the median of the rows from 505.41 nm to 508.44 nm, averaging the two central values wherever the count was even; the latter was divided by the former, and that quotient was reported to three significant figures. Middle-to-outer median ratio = 1.03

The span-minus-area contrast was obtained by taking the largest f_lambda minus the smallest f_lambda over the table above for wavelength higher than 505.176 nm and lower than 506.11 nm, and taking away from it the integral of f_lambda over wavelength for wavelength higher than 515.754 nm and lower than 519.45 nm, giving -20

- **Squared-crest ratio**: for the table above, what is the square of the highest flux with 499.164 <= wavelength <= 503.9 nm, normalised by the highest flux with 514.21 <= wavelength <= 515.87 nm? 7.9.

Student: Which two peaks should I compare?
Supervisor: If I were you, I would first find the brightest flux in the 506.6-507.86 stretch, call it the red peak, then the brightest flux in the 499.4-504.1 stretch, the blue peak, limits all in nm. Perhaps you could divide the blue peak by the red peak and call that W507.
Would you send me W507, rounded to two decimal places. 1.09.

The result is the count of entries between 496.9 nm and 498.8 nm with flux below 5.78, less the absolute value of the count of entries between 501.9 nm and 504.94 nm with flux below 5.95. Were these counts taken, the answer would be -14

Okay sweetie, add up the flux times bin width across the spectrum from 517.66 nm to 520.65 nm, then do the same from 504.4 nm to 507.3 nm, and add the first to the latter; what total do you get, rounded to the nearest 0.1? 34.5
